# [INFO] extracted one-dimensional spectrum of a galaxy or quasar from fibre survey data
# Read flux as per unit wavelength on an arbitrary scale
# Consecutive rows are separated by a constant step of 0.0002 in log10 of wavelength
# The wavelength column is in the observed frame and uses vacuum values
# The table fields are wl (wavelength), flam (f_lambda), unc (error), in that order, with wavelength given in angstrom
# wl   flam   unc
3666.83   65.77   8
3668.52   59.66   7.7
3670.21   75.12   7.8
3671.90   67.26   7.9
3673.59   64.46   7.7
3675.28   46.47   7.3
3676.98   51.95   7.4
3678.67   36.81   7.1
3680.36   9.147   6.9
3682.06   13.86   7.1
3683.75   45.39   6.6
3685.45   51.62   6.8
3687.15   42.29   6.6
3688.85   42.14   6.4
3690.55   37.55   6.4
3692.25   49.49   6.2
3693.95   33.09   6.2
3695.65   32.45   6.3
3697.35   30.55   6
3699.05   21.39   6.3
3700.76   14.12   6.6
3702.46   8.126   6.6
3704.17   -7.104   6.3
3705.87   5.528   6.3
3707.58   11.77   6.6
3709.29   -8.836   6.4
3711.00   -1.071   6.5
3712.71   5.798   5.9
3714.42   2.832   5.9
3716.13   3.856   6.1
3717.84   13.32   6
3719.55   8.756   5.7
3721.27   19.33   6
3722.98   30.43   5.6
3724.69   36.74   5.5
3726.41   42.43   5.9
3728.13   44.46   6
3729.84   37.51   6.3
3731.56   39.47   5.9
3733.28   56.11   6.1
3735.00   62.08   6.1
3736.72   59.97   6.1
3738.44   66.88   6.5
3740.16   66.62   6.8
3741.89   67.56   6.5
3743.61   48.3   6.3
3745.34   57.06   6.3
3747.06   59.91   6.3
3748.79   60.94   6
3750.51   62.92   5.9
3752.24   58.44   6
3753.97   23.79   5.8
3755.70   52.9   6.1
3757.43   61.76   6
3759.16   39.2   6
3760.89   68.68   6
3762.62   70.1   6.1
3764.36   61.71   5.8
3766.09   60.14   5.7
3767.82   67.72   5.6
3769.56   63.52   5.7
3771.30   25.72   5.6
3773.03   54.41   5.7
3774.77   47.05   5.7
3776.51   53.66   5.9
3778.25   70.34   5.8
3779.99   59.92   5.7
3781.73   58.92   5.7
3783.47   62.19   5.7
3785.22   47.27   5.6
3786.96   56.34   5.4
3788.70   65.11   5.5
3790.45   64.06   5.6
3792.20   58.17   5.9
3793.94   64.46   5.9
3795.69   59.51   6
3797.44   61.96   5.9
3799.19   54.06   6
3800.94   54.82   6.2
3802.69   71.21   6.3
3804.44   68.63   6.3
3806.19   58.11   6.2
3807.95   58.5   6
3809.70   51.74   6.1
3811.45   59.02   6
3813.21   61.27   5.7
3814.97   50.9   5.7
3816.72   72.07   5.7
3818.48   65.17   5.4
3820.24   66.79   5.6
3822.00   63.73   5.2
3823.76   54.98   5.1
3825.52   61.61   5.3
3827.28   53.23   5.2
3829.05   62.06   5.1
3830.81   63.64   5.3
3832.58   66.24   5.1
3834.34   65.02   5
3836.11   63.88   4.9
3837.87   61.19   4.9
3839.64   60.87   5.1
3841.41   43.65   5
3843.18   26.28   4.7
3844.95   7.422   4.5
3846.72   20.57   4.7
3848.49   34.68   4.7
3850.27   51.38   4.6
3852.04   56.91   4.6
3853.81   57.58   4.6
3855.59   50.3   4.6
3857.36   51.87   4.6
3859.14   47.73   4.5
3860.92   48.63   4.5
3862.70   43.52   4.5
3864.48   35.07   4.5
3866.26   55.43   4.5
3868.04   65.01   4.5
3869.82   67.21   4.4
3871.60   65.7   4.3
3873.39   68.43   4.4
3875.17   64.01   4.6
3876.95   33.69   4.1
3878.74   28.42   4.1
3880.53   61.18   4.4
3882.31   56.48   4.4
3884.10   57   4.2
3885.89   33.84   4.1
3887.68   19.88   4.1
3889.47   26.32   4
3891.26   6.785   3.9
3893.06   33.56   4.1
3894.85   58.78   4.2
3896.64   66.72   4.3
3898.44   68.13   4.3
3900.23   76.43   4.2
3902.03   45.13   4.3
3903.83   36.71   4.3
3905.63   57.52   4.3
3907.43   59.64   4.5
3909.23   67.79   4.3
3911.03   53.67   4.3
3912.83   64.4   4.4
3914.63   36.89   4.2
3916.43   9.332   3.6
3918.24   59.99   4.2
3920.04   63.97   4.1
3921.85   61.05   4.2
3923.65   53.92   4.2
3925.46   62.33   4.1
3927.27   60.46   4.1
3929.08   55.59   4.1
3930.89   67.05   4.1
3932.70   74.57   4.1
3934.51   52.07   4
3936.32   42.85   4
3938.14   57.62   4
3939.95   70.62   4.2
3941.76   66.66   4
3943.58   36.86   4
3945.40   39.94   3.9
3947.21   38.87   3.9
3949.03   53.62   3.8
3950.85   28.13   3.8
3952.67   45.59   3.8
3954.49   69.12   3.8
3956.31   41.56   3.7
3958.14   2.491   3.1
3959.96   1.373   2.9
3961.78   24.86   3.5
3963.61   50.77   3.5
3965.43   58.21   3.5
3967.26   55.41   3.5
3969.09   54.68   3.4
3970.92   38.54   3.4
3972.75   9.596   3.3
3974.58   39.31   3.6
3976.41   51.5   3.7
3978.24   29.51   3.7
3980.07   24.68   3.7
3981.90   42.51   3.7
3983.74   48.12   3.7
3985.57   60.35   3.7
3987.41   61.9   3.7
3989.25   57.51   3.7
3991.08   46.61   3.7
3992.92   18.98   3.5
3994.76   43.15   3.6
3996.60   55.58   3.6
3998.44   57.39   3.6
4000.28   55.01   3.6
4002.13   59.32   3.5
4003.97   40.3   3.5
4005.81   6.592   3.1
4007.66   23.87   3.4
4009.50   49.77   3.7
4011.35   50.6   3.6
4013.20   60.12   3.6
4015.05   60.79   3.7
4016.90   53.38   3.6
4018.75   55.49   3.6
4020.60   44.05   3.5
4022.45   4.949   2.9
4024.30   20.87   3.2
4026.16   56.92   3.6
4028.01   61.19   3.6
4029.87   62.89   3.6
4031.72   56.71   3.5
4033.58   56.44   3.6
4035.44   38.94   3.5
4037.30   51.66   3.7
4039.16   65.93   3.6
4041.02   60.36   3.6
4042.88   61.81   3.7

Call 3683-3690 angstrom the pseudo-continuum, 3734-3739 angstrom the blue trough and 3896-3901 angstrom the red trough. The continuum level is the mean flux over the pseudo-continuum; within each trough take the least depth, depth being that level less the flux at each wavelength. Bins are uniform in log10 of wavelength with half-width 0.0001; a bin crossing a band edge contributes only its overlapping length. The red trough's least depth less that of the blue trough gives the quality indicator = -10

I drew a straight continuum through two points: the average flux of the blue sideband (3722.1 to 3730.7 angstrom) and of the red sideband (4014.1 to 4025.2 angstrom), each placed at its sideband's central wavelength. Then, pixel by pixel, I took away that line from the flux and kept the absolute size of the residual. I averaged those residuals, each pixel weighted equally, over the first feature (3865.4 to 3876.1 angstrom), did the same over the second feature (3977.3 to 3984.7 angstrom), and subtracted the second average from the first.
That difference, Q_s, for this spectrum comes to 16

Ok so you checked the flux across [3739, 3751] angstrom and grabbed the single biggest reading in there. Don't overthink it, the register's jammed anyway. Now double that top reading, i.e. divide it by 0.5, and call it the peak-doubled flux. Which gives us 135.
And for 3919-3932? 134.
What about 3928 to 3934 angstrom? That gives 149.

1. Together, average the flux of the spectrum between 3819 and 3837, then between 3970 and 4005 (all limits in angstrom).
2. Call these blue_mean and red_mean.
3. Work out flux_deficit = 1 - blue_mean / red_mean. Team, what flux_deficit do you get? -0.4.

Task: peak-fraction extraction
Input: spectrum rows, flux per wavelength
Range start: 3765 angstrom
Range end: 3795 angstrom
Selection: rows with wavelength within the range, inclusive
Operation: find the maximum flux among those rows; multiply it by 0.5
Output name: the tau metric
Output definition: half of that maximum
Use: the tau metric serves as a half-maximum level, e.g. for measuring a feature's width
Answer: 35.2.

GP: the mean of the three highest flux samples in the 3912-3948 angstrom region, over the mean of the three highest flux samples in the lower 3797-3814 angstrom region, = 1.05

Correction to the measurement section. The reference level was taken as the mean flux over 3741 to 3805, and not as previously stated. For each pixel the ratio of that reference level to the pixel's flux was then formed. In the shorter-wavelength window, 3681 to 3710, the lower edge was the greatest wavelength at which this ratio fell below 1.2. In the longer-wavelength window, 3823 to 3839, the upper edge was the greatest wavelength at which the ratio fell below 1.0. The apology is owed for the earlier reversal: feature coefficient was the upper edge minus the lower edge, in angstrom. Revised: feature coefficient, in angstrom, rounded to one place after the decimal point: 128.6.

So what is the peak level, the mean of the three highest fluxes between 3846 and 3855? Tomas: 55.3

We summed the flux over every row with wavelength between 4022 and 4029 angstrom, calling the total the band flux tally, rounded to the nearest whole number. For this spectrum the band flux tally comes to 144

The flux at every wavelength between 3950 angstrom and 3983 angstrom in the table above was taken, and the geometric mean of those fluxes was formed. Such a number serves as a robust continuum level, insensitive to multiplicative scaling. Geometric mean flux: 27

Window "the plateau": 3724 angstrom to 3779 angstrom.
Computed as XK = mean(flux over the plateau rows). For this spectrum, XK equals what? 55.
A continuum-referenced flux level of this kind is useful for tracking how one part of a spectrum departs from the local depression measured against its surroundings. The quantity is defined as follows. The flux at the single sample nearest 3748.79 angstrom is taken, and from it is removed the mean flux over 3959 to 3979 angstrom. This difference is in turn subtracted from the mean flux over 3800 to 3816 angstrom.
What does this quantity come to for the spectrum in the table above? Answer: 36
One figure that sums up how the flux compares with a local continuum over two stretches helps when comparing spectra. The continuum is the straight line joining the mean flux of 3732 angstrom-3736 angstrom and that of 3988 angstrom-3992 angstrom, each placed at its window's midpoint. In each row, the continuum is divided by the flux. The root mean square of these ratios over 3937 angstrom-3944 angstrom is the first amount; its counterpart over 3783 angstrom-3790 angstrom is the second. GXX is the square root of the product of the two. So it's 1.0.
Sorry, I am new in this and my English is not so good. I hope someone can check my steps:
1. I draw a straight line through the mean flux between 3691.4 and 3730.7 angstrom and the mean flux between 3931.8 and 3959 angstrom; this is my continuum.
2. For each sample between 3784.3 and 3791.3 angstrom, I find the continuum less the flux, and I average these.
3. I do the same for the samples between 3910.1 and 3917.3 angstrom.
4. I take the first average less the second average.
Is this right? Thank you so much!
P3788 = -33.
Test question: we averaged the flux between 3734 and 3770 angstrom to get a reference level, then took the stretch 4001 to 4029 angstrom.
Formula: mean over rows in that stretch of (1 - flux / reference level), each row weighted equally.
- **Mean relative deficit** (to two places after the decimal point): 0.27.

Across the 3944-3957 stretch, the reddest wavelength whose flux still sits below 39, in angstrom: 3950.85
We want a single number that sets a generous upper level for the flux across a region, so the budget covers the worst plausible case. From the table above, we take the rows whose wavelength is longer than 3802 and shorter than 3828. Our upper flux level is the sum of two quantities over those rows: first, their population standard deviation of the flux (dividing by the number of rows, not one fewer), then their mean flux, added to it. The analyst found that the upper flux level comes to 68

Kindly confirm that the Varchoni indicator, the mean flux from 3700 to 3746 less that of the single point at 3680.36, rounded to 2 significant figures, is 20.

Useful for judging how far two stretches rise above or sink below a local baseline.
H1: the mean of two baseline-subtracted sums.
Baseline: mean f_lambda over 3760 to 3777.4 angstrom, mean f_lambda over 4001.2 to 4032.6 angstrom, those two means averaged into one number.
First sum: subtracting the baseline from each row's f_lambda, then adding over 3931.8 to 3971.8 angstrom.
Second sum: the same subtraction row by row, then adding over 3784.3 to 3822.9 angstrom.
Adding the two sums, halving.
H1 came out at 42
